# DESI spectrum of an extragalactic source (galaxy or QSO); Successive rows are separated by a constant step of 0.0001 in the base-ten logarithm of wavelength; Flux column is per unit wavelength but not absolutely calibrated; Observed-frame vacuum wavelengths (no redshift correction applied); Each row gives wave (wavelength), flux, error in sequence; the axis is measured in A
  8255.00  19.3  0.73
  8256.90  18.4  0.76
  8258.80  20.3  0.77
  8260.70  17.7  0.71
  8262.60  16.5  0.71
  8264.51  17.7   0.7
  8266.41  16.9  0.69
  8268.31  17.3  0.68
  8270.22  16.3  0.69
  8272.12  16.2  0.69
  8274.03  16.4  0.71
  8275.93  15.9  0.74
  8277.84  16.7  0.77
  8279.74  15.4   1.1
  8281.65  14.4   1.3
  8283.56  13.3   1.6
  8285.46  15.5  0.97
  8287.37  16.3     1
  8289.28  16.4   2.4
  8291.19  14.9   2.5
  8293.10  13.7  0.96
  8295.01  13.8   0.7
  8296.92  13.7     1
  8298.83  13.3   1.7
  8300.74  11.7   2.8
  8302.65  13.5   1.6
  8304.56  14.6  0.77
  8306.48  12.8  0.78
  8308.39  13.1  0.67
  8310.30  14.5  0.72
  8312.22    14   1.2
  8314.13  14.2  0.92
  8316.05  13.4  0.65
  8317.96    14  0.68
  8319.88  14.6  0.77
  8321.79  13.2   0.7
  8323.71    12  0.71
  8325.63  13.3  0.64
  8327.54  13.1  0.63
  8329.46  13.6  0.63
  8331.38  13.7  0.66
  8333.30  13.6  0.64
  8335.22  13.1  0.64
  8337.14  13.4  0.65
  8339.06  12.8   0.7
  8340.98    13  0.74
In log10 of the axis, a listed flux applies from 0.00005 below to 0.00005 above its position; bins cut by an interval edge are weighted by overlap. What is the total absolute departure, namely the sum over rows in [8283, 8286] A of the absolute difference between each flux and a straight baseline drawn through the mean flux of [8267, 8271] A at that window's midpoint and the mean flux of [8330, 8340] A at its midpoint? 3.2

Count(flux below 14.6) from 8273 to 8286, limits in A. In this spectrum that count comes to 2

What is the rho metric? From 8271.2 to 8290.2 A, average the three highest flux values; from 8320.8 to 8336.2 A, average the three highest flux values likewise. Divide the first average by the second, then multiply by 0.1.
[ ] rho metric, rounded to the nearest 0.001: 0.121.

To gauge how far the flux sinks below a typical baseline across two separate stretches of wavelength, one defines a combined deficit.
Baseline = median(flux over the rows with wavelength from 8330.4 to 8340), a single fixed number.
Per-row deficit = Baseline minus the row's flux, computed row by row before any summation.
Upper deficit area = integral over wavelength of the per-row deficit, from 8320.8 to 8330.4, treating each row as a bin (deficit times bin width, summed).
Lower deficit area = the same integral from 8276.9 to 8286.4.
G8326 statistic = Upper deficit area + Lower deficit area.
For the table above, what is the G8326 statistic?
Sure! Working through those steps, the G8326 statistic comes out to -12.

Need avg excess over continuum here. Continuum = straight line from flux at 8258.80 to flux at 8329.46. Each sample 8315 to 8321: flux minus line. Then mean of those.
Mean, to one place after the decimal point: -0.7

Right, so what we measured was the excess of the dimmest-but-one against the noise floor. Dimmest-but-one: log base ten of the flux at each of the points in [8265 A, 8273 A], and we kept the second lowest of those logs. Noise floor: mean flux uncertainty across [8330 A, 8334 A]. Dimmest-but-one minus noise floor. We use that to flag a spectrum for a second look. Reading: 0.56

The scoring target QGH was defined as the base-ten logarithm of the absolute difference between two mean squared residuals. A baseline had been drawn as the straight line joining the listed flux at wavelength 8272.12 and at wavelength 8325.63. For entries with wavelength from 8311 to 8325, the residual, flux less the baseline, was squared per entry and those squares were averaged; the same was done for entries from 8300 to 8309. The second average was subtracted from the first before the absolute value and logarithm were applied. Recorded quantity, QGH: 0.3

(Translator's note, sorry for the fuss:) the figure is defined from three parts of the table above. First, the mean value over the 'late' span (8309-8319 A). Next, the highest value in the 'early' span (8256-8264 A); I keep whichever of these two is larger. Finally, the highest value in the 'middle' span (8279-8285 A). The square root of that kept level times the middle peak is 17.7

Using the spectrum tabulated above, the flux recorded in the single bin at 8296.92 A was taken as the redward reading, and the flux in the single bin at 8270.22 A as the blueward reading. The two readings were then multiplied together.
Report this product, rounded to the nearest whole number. 223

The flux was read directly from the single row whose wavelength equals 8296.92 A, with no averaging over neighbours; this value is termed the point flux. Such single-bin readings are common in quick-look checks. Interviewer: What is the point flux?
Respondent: 13.7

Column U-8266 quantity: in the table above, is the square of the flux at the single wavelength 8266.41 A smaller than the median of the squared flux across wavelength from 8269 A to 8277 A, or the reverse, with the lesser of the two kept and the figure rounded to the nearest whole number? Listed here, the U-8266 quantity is 264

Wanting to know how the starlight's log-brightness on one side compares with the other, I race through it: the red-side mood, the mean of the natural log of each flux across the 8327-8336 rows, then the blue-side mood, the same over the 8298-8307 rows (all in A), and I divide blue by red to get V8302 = 0.992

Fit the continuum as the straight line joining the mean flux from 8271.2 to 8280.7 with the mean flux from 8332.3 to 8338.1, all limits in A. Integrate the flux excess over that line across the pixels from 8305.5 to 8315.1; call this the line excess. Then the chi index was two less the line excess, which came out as 10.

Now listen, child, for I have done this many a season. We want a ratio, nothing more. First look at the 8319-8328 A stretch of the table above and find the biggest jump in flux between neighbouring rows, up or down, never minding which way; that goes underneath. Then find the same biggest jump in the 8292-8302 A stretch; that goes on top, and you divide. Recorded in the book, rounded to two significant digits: 1.1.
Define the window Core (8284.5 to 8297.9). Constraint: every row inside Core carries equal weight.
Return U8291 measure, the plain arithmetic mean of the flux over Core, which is 14.9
